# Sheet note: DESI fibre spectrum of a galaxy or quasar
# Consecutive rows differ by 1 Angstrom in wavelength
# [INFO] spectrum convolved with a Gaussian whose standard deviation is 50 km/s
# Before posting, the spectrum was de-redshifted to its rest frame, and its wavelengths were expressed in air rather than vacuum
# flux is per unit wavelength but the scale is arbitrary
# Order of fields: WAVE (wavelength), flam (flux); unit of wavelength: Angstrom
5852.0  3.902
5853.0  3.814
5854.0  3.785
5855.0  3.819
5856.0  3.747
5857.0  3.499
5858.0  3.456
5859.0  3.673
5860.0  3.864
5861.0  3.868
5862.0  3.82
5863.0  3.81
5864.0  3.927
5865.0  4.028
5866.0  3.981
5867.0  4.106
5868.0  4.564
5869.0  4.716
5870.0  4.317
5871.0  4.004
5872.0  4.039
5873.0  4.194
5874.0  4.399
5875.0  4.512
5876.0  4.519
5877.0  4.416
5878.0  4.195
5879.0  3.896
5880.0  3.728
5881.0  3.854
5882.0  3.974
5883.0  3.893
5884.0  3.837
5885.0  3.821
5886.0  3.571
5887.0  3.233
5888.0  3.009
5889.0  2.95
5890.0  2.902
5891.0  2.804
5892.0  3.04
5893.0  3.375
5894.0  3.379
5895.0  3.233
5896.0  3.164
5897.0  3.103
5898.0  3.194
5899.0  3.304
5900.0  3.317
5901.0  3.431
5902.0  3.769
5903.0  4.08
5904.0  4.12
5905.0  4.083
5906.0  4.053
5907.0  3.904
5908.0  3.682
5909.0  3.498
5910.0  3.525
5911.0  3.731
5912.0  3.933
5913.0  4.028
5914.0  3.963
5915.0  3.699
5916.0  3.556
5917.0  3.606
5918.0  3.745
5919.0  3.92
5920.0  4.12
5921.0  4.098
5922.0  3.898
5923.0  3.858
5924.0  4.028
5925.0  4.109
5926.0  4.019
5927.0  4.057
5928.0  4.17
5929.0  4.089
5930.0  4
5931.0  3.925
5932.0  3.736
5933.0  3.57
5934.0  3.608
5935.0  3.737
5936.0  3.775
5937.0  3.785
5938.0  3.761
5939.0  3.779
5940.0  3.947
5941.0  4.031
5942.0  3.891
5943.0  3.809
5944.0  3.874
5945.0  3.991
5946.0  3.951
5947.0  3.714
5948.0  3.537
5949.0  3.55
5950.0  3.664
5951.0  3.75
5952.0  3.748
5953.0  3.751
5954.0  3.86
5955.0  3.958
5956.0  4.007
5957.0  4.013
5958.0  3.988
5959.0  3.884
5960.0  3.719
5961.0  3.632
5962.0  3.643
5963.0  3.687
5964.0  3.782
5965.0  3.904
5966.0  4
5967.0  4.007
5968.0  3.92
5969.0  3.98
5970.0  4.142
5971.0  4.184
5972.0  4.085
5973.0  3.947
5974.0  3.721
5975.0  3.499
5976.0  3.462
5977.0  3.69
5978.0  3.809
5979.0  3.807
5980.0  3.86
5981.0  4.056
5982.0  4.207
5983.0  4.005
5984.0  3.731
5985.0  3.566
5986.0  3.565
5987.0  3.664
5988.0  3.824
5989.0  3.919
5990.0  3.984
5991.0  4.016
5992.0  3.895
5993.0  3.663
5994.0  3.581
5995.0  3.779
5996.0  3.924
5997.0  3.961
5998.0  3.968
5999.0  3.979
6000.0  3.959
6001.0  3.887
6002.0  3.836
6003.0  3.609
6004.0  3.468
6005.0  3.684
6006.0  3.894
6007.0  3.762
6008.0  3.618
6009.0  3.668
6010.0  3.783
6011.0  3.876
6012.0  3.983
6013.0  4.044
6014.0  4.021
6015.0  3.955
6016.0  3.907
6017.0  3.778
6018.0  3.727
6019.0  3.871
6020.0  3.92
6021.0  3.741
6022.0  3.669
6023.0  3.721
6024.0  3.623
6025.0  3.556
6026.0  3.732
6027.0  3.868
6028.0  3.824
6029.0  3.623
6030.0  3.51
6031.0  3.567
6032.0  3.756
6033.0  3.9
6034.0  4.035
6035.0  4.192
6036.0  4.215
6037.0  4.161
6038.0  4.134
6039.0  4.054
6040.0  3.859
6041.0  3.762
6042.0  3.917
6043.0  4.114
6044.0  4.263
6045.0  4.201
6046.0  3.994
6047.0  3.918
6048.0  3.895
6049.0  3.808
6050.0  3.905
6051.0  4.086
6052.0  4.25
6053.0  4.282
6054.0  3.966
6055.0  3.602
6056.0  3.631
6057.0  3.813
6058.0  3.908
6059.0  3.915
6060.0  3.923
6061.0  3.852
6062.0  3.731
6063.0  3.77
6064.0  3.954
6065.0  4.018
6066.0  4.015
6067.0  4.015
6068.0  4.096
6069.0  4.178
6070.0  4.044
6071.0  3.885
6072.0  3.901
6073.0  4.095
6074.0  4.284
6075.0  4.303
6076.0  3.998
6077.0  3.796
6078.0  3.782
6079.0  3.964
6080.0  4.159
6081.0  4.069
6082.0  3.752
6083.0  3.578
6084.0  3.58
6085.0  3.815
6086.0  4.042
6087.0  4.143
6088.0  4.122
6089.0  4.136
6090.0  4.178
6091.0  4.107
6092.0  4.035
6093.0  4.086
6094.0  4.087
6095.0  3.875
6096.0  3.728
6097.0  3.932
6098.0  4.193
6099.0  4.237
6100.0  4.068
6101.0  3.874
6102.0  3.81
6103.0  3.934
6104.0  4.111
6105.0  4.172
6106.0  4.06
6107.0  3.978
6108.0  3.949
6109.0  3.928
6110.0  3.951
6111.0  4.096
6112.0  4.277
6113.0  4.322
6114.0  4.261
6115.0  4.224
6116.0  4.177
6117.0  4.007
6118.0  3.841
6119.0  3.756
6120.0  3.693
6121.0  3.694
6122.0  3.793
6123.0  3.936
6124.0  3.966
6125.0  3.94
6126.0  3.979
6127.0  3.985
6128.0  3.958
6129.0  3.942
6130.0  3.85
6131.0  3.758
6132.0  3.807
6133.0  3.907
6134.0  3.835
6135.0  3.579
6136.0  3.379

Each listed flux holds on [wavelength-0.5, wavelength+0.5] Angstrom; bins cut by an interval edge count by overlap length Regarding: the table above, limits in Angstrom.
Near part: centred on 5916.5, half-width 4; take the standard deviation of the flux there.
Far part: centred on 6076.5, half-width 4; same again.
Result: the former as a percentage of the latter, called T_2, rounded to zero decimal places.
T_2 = 103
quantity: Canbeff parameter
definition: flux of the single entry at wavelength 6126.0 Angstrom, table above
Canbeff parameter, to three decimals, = 3.979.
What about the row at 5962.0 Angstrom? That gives 3.643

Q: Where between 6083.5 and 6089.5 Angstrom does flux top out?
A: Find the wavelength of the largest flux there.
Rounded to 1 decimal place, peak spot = 6087.0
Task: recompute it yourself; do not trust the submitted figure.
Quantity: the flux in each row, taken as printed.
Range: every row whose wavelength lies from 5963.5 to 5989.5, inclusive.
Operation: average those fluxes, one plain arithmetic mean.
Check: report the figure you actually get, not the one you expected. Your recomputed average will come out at 3.86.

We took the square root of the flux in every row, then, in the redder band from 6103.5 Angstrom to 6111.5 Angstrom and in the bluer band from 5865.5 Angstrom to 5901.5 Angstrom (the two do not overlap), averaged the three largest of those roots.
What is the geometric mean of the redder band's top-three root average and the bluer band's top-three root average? 2.09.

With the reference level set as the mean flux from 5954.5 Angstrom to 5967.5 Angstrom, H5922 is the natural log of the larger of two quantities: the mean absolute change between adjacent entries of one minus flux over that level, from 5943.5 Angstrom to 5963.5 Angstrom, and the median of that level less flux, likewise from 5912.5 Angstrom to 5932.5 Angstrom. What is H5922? -3.9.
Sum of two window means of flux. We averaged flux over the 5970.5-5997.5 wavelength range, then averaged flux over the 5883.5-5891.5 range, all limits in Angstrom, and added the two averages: 7.1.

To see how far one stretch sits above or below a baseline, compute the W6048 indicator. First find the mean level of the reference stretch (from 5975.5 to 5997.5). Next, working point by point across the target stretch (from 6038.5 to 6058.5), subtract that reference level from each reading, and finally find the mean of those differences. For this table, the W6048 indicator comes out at 0.14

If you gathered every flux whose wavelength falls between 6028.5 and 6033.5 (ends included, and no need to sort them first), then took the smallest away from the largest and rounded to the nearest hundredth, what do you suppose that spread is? 0.39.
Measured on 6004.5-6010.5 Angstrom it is 0.28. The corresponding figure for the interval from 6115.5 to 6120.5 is 0.48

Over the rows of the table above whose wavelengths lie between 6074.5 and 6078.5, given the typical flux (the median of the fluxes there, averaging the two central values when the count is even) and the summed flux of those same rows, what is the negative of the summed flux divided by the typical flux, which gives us -4.1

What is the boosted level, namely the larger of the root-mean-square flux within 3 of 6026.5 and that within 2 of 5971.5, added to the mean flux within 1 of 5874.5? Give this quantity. 8.5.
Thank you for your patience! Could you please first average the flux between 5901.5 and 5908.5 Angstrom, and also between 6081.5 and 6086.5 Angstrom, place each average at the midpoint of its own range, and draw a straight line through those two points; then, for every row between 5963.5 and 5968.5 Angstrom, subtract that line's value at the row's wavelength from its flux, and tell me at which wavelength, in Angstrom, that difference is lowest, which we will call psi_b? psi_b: 5964.0 Angstrom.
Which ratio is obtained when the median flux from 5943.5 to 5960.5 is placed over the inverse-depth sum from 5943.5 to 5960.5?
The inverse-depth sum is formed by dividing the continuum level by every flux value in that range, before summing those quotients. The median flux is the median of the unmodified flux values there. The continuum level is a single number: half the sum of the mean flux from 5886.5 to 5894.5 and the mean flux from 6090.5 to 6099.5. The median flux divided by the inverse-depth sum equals 0.243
